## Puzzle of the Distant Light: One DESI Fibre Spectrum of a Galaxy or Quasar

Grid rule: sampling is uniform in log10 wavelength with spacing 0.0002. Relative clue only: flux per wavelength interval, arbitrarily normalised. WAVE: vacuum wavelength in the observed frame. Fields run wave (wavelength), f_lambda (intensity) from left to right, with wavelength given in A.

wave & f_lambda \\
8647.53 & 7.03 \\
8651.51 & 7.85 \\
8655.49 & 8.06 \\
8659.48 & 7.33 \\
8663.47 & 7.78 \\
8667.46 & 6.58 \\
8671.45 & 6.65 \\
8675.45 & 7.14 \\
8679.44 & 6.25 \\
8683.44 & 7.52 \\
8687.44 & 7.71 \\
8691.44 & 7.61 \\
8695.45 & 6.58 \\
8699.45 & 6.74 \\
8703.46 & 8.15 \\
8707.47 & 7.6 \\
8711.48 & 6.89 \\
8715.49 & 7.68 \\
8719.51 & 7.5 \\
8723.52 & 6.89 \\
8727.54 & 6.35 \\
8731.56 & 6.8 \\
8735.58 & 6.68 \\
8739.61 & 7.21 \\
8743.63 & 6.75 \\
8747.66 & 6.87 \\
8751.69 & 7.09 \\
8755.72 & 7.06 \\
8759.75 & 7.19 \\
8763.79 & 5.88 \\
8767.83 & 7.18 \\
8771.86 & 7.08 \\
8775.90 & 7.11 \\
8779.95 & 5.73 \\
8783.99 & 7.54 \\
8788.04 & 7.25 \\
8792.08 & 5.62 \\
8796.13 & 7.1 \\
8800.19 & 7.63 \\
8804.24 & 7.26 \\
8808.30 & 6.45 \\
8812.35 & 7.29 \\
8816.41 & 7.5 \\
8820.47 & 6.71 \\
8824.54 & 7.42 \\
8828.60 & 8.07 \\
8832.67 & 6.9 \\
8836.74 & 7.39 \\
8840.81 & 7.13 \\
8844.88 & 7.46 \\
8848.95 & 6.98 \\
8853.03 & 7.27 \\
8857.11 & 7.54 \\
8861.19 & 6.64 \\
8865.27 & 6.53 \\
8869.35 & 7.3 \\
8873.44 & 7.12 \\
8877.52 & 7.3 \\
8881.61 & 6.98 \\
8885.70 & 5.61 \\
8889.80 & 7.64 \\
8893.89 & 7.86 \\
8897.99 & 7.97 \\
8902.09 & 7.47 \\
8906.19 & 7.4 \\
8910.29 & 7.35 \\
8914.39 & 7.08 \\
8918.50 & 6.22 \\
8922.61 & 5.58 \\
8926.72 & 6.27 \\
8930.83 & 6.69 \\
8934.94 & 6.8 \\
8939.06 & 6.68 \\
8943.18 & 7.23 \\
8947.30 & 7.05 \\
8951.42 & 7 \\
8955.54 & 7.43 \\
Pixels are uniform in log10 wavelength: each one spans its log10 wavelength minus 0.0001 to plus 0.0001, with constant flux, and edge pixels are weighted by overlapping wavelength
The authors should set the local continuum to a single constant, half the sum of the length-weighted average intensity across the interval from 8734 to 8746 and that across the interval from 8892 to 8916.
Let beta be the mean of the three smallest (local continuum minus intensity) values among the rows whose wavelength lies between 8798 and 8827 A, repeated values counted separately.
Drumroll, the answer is -0.31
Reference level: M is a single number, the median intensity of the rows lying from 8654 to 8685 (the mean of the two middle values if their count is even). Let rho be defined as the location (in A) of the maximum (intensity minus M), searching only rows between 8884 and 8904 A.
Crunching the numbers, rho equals 8897.99 A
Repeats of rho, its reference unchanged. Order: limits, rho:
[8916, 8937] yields 8934.94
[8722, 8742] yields 8739.61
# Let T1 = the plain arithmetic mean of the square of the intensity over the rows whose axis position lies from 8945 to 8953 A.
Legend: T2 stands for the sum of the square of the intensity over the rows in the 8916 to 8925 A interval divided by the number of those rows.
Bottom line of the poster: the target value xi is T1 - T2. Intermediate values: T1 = 49.4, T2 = 35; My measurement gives 14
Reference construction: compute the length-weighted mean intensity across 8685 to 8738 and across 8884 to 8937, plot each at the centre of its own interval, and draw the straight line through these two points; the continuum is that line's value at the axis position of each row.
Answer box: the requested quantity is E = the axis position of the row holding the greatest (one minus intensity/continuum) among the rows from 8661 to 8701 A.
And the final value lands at 8679.44 A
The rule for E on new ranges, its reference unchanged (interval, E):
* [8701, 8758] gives 8727.54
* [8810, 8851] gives 8820.47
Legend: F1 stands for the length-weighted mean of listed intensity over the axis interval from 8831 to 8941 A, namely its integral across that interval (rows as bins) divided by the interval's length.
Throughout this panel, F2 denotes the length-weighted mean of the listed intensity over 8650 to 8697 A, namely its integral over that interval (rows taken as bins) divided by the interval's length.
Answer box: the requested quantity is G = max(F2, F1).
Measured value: 7.25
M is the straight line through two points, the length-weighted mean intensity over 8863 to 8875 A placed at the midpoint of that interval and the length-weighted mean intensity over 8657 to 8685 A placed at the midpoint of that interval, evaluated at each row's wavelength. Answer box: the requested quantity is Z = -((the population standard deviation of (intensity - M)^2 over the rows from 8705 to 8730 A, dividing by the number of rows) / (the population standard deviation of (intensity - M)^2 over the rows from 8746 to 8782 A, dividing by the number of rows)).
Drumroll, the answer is -0.3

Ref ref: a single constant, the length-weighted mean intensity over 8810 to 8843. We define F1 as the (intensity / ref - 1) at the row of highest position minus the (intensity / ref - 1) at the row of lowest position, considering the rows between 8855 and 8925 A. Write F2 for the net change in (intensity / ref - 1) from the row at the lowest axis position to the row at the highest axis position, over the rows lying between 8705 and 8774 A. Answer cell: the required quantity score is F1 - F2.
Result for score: -0.20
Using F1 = -0.27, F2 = -0.07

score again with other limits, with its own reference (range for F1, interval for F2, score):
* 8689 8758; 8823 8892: -0.11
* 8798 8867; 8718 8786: -0.16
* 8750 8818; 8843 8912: 0.07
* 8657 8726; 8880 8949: -0.07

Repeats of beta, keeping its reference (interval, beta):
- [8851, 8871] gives -0.16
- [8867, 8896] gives -0.39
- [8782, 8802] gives -0.27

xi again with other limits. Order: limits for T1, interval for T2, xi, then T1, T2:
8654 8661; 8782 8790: 5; 59.3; 55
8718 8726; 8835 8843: -1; 51.9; 53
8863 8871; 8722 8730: 4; 48.0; 44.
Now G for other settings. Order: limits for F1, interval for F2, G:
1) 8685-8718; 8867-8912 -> 7.37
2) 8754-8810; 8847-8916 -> 7.18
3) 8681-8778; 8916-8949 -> 7.08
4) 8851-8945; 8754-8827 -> 6.98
